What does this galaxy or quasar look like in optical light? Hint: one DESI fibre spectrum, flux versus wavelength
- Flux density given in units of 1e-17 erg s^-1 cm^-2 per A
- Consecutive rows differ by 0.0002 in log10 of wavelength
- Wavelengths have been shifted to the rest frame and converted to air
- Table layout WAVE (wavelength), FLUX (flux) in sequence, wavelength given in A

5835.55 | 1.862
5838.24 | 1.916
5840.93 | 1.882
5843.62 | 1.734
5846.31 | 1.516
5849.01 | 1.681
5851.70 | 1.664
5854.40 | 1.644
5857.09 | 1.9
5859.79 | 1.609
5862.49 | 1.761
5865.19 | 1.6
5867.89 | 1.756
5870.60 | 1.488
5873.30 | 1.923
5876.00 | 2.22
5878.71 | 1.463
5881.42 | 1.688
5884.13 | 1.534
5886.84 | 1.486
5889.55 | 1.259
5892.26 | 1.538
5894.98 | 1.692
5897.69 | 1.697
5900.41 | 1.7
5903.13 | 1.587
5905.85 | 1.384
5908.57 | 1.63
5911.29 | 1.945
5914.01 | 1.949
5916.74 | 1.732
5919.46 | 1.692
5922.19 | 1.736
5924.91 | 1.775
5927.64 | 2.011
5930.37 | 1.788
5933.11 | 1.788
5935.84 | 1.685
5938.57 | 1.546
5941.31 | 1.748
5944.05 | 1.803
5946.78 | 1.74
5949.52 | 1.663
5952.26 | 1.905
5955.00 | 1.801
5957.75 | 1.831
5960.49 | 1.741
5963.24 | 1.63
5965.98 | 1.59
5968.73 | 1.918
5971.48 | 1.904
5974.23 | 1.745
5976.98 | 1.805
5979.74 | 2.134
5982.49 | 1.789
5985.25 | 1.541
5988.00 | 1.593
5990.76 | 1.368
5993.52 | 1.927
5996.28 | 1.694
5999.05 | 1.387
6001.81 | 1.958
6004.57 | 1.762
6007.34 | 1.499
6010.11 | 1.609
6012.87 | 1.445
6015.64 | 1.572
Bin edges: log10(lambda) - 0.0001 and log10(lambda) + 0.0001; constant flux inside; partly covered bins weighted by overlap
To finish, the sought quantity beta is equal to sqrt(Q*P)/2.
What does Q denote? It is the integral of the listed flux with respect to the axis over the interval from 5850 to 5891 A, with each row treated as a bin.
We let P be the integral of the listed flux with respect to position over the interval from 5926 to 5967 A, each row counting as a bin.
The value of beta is 35.0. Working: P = 72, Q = 68.3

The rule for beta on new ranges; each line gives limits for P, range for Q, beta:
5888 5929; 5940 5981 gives 35.7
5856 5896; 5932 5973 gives 34.5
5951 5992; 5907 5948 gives 36.1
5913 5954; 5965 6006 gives 36.0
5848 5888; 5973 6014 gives 34.2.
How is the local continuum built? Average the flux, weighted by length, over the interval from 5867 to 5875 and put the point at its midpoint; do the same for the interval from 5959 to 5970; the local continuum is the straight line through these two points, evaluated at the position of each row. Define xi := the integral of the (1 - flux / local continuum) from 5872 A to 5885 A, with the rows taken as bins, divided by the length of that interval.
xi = -0.02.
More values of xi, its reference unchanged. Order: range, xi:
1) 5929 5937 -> -0.02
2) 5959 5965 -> 0.02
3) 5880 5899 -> 0.11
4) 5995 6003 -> 0.02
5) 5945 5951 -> 0.01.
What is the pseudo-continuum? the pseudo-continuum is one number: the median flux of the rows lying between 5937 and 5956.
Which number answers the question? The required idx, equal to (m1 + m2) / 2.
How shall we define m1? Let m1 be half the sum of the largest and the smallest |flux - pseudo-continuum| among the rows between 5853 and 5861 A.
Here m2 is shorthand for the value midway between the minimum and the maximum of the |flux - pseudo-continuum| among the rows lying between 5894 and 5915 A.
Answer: 0.17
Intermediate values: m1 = 0.13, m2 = 0.21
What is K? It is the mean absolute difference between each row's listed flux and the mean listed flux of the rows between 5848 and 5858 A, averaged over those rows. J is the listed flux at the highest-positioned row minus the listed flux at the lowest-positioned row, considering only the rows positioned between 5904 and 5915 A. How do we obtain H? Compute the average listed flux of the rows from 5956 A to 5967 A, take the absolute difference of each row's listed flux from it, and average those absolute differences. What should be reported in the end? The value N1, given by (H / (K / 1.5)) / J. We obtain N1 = 3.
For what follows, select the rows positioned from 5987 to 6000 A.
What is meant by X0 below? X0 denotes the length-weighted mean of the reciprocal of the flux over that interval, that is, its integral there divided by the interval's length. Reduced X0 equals 0.63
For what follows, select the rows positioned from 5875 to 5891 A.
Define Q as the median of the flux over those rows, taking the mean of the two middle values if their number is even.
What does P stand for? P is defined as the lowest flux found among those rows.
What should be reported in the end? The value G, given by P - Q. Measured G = -0.25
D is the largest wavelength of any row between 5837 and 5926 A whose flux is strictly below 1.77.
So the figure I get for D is 5922.19 A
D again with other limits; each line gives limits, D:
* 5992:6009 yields 6007.34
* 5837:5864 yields 5862.49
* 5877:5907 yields 5905.85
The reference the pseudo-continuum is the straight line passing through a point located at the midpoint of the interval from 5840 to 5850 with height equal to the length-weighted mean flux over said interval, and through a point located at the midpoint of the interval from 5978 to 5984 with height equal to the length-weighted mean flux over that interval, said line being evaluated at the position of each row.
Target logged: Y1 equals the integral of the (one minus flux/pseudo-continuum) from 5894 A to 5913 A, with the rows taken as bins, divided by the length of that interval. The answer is 0.07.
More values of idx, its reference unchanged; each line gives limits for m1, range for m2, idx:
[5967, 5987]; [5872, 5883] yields 0.23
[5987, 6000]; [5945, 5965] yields 0.15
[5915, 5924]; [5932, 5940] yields 0.08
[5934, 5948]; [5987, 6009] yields 0.15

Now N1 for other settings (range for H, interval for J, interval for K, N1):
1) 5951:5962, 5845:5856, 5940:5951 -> 15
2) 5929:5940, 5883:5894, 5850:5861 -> 330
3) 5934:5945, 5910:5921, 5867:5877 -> -2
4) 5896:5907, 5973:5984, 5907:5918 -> 27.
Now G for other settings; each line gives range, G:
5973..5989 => -0.23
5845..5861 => -0.14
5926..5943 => -0.22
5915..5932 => -0.06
